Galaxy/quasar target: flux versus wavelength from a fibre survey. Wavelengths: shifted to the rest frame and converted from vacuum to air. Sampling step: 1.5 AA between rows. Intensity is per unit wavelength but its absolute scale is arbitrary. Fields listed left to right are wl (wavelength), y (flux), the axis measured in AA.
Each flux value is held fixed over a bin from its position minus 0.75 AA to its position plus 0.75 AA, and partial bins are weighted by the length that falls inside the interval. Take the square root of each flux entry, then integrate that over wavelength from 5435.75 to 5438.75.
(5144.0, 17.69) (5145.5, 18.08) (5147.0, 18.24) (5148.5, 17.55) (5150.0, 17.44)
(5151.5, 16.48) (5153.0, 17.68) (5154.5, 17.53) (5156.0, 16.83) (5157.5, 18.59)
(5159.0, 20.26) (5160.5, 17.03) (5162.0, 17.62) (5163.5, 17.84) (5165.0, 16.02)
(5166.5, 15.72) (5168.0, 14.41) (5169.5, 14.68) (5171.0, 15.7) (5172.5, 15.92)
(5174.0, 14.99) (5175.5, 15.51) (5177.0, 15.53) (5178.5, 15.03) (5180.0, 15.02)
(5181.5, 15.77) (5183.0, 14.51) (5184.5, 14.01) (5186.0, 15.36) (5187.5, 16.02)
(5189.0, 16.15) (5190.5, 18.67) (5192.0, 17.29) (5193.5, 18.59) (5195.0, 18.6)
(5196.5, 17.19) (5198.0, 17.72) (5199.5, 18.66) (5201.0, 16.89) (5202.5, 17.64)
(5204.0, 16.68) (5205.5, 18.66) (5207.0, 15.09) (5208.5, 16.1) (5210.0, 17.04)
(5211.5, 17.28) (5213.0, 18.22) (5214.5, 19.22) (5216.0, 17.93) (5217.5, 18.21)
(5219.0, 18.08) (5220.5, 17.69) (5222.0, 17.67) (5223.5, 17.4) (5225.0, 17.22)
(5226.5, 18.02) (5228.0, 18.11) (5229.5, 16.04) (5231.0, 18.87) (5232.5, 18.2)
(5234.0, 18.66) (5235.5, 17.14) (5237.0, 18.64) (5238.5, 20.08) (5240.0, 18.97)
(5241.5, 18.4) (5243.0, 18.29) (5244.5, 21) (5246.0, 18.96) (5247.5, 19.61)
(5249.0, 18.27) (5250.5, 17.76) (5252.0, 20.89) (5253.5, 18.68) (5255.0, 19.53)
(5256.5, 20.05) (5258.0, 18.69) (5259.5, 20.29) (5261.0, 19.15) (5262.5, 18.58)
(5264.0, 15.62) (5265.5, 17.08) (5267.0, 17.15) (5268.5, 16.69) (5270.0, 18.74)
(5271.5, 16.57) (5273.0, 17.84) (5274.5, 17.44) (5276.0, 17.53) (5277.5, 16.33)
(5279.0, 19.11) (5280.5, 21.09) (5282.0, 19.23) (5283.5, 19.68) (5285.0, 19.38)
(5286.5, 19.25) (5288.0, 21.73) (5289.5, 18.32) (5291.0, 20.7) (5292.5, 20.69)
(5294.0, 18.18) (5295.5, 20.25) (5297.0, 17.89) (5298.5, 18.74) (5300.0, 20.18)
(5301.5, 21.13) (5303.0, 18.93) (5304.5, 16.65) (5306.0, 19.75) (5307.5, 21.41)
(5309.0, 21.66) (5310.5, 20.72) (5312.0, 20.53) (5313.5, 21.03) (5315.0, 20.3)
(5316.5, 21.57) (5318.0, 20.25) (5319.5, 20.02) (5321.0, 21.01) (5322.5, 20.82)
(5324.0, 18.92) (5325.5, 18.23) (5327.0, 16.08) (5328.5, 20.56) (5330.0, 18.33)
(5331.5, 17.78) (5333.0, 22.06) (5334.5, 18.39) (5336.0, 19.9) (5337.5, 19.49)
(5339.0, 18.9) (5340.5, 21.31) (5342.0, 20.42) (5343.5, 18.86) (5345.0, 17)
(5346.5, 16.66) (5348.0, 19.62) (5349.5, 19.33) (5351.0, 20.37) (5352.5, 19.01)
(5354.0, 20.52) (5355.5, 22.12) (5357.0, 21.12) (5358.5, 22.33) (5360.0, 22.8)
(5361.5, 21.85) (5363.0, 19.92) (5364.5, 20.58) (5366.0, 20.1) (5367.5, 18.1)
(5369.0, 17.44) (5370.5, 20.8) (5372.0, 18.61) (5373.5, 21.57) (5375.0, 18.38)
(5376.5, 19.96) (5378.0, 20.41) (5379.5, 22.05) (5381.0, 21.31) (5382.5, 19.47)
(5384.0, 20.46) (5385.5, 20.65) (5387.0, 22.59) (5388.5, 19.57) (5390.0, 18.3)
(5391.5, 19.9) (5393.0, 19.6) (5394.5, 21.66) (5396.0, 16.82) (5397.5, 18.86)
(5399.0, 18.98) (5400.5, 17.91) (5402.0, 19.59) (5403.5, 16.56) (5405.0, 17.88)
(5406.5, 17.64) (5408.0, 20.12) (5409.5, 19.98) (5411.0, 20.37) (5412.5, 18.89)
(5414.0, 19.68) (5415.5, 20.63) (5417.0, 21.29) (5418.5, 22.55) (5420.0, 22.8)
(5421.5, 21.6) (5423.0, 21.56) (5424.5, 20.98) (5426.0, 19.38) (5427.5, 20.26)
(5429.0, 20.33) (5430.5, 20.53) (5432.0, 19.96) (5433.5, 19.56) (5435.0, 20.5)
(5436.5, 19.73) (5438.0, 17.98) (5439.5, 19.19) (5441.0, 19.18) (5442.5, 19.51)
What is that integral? 13.0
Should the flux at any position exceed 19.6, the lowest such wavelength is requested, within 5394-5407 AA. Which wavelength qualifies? 5394.5 AA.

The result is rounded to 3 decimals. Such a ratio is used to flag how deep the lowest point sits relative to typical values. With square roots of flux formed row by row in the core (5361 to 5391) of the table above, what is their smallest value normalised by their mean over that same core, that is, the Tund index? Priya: 0.932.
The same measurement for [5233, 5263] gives 0.948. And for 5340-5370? 0.914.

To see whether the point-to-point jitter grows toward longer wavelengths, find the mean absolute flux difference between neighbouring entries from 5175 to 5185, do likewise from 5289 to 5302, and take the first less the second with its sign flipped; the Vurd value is 1.1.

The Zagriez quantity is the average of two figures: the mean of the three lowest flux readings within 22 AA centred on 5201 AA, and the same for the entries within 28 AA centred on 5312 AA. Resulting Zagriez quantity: 16.9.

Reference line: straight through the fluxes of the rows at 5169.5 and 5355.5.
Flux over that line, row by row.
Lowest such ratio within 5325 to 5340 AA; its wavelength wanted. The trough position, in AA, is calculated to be 5327.0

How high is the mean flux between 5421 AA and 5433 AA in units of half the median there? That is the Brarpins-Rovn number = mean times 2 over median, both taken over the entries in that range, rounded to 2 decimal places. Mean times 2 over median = 2.01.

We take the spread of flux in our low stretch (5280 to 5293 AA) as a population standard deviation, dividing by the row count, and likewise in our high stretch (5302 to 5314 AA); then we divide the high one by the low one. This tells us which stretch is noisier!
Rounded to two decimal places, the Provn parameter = 1.49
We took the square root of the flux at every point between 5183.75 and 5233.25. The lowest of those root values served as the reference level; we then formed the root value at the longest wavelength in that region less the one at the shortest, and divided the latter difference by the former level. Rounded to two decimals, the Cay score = 0.14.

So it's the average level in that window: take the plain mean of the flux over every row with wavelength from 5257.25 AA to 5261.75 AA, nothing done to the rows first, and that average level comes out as 19.4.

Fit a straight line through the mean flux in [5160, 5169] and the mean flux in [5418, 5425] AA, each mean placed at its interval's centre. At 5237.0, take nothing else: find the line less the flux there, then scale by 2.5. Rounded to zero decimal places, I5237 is -2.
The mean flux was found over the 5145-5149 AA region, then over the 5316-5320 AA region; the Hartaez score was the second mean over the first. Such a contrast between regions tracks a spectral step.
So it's 1.15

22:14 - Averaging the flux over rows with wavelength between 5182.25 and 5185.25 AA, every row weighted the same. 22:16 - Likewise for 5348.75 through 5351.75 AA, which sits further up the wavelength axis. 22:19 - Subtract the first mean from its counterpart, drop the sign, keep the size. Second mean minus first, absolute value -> 5.6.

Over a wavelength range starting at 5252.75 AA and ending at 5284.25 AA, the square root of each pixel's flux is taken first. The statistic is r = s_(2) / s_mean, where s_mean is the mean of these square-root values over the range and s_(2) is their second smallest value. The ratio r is 0.94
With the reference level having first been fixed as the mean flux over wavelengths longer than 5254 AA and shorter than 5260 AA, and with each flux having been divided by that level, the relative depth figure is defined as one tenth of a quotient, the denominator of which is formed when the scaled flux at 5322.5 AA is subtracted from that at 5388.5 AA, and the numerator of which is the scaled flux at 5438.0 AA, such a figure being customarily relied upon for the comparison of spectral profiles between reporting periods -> -1.4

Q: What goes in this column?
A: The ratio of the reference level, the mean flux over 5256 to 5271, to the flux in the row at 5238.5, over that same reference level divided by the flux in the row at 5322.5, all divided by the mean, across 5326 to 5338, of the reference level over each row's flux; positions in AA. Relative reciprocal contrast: 1.08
